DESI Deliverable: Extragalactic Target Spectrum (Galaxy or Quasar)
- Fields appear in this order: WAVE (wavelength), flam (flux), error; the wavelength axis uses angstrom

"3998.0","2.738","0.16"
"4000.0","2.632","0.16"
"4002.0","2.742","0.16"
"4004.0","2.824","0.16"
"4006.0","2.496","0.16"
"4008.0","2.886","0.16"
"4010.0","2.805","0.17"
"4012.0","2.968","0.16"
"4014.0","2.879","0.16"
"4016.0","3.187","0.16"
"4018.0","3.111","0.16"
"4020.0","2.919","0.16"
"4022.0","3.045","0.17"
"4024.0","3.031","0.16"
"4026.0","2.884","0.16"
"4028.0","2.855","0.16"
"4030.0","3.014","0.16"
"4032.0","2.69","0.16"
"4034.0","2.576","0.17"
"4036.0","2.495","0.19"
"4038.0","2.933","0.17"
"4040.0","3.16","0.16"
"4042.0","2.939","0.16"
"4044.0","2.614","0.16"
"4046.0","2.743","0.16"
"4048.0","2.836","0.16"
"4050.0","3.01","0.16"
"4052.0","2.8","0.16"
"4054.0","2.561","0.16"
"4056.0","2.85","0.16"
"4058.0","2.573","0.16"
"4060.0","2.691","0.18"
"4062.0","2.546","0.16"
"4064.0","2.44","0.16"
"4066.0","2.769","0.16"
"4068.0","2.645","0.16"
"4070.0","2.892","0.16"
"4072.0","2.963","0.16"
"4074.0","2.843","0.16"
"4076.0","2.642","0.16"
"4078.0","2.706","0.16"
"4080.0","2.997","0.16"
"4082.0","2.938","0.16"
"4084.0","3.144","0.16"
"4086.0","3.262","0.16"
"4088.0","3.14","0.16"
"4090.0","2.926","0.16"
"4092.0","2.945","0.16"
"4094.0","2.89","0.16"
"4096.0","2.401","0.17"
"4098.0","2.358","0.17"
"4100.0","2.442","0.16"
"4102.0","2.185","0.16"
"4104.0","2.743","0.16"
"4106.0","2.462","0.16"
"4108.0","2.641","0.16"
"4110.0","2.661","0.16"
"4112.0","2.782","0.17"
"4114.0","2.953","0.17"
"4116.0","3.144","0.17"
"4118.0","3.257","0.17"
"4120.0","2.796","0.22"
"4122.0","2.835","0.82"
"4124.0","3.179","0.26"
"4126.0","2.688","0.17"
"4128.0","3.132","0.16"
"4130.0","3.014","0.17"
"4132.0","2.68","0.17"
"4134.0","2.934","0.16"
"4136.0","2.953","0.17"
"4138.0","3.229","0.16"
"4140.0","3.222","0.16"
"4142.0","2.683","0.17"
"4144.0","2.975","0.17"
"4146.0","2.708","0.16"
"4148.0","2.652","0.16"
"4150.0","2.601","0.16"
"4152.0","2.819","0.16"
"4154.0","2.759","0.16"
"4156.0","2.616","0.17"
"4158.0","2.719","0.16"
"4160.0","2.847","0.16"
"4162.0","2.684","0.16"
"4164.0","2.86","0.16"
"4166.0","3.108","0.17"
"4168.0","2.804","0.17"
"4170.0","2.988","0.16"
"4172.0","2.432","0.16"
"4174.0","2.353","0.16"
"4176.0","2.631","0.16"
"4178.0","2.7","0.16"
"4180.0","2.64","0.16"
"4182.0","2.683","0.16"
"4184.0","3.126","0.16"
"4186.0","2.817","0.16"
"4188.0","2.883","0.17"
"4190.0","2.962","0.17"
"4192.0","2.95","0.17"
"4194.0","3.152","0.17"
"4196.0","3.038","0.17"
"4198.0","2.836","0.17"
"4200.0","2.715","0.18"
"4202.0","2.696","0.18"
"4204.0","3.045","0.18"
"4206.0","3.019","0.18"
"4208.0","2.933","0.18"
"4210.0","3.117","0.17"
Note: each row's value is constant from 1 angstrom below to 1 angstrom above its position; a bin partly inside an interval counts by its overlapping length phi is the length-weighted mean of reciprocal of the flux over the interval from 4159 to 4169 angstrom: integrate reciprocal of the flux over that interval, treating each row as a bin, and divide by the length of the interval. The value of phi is 0.35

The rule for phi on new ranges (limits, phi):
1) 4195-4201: 0.35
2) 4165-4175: 0.37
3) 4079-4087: 0.32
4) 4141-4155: 0.37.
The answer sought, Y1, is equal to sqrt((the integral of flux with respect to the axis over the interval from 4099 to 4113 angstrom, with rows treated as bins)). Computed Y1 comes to 6.0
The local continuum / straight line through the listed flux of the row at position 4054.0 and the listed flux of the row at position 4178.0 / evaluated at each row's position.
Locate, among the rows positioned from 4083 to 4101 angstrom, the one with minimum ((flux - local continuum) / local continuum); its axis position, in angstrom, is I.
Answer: 4098.0 angstrom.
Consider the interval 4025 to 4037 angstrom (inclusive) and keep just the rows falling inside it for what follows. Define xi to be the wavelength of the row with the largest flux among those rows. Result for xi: 4030.0 angstrom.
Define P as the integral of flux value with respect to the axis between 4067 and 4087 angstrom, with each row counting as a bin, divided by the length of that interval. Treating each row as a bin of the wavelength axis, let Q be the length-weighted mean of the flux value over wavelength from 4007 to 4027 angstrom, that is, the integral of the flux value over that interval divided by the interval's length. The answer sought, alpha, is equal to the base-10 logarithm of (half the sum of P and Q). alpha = 0.468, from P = 2.90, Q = 2.97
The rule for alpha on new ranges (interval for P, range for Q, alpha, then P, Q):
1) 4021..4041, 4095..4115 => 0.434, 2.87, 2.56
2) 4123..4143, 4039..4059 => 0.461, 2.97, 2.81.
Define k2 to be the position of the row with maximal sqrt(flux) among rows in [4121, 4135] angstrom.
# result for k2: 4124.0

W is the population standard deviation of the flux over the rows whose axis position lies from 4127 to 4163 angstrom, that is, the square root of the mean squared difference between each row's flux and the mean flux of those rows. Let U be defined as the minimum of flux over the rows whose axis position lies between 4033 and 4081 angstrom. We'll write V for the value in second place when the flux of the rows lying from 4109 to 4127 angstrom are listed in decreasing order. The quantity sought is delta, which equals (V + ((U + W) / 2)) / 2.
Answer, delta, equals 2.25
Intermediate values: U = 2.44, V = 3.179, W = 0.20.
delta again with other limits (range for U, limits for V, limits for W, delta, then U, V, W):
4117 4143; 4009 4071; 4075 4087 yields 2.31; 2.68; 3.16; 0.22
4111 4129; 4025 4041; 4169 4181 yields 2.23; 2.688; 3.014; 0.20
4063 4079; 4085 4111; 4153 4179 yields 2.23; 2.44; 3.14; 0.20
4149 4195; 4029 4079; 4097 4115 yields 2.15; 2.353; 3.014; 0.22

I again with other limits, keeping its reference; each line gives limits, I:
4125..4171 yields 4150.0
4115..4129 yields 4126.0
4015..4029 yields 4028.0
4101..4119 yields 4102.0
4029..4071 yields 4064.0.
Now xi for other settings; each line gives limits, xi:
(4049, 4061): 4050.0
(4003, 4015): 4012.0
